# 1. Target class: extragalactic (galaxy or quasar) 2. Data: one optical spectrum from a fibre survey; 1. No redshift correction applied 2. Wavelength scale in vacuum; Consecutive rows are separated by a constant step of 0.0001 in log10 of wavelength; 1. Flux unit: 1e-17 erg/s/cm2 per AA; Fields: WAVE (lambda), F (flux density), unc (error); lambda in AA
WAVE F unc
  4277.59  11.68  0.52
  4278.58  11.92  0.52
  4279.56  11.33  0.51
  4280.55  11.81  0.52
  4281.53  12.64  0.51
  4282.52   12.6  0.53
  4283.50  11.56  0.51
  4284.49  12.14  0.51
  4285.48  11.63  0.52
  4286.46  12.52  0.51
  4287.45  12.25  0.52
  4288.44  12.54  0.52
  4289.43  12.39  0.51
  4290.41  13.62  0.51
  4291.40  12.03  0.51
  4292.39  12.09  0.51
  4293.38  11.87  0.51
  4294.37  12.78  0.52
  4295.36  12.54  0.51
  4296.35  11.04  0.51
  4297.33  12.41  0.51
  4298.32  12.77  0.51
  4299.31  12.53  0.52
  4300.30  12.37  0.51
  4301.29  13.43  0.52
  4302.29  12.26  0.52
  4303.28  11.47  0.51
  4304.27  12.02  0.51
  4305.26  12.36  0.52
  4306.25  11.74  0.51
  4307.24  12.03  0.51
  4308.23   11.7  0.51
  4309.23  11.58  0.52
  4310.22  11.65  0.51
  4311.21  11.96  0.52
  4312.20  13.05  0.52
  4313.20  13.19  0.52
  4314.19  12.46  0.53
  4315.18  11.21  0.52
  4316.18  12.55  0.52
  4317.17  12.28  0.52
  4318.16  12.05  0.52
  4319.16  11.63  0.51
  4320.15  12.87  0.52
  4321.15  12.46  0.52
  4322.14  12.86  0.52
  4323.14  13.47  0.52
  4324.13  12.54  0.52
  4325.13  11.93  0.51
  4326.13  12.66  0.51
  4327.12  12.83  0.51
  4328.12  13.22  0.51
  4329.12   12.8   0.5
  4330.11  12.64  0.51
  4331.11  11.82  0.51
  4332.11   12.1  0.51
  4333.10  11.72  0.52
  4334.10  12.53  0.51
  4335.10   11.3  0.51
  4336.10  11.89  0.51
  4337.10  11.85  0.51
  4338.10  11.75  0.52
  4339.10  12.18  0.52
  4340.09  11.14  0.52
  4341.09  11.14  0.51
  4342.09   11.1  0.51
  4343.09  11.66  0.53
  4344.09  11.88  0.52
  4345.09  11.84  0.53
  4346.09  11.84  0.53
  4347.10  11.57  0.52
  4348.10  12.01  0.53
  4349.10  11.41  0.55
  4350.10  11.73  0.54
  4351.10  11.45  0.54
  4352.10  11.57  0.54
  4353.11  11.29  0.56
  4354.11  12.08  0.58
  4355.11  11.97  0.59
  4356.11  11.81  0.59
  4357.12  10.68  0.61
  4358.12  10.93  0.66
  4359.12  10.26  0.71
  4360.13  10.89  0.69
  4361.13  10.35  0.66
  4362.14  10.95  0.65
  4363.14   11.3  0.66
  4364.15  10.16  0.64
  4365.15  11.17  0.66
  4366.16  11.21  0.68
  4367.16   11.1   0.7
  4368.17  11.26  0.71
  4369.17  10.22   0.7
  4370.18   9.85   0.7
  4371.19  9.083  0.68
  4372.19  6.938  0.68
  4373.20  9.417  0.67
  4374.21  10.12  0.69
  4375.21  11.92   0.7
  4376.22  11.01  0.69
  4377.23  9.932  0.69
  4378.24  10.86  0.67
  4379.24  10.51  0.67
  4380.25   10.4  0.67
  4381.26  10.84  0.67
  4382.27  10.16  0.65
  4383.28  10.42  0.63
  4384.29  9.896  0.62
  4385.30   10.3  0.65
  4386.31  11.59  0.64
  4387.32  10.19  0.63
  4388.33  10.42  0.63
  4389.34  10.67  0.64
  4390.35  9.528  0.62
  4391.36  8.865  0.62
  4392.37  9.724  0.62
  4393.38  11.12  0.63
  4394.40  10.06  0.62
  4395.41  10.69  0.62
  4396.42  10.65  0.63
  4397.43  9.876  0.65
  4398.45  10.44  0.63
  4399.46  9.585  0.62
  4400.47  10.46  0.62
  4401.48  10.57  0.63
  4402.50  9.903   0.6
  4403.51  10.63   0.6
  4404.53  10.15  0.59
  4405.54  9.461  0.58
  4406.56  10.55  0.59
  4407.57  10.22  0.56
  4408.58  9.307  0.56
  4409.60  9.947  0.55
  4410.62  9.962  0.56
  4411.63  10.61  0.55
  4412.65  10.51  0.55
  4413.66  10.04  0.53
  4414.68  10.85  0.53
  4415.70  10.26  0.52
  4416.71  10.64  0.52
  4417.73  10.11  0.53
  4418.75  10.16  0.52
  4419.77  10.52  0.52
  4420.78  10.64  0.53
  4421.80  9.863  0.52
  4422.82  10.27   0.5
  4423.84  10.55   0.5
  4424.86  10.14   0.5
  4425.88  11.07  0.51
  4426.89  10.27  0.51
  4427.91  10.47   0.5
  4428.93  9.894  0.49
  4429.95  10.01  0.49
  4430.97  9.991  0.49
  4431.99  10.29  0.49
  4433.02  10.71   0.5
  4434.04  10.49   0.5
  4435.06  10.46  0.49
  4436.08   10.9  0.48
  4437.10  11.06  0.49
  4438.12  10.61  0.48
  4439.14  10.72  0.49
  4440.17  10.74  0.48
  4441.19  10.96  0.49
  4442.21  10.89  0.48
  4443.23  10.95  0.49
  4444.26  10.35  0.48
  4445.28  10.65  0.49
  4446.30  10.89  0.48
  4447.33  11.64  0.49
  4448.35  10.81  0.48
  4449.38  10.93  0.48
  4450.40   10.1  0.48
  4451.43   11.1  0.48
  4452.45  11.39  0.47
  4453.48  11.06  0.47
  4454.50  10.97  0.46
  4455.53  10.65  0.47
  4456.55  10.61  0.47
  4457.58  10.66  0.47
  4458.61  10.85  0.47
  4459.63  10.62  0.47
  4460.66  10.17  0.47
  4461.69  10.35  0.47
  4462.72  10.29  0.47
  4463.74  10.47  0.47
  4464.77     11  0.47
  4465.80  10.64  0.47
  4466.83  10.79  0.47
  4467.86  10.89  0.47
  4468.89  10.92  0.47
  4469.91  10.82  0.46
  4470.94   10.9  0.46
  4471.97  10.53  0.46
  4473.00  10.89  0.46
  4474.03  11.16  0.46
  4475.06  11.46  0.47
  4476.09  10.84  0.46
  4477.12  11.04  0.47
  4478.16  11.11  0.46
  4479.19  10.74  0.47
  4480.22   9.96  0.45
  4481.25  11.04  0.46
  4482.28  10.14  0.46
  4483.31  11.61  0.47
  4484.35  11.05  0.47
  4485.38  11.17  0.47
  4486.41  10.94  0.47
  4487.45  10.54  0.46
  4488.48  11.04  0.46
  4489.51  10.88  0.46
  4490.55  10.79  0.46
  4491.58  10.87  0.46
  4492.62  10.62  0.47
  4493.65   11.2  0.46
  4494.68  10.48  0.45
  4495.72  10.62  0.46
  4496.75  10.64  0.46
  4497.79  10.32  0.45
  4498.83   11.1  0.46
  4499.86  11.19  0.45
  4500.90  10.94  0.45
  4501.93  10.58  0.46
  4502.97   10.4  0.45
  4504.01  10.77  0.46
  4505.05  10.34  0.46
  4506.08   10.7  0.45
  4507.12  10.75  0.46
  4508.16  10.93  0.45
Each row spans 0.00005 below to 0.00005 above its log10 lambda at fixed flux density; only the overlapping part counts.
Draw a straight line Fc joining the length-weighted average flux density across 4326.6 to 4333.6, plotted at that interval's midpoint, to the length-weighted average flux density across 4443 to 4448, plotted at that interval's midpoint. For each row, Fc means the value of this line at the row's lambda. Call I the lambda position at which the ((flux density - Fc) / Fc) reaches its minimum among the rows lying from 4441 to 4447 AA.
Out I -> 4444.26 AA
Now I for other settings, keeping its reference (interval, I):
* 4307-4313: 4309.23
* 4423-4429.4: 4428.93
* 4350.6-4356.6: 4353.11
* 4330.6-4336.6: 4335.10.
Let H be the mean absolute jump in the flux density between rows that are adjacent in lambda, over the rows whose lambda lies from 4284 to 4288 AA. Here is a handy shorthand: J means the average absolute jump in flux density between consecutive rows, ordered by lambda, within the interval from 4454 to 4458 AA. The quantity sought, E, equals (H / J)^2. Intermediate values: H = 0.56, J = 0.1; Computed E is 16.6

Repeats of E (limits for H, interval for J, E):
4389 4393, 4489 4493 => 40.2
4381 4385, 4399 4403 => 0.8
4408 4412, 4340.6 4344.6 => 2.5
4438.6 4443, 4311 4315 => 0.0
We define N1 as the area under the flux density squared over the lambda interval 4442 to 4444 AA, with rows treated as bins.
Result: 235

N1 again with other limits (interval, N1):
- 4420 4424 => 427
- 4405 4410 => 491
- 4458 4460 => 231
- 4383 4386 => 317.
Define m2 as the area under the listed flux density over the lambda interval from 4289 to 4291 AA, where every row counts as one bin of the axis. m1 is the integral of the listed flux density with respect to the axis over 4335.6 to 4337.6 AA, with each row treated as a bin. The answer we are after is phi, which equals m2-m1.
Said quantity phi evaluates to 2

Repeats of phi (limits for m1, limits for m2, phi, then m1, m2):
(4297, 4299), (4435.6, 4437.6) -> -3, 25.2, 22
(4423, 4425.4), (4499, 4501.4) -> 2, 24.8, 27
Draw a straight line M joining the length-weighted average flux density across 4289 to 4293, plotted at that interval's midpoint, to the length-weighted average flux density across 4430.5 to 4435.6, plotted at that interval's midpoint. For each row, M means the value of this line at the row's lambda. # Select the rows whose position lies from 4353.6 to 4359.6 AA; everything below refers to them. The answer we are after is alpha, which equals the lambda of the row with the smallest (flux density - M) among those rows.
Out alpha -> 4359.12 AA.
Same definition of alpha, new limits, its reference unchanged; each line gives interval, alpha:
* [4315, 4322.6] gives 4315.18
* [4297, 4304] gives 4303.28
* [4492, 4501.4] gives 4497.79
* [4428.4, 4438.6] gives 4428.93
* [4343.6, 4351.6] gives 4349.10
